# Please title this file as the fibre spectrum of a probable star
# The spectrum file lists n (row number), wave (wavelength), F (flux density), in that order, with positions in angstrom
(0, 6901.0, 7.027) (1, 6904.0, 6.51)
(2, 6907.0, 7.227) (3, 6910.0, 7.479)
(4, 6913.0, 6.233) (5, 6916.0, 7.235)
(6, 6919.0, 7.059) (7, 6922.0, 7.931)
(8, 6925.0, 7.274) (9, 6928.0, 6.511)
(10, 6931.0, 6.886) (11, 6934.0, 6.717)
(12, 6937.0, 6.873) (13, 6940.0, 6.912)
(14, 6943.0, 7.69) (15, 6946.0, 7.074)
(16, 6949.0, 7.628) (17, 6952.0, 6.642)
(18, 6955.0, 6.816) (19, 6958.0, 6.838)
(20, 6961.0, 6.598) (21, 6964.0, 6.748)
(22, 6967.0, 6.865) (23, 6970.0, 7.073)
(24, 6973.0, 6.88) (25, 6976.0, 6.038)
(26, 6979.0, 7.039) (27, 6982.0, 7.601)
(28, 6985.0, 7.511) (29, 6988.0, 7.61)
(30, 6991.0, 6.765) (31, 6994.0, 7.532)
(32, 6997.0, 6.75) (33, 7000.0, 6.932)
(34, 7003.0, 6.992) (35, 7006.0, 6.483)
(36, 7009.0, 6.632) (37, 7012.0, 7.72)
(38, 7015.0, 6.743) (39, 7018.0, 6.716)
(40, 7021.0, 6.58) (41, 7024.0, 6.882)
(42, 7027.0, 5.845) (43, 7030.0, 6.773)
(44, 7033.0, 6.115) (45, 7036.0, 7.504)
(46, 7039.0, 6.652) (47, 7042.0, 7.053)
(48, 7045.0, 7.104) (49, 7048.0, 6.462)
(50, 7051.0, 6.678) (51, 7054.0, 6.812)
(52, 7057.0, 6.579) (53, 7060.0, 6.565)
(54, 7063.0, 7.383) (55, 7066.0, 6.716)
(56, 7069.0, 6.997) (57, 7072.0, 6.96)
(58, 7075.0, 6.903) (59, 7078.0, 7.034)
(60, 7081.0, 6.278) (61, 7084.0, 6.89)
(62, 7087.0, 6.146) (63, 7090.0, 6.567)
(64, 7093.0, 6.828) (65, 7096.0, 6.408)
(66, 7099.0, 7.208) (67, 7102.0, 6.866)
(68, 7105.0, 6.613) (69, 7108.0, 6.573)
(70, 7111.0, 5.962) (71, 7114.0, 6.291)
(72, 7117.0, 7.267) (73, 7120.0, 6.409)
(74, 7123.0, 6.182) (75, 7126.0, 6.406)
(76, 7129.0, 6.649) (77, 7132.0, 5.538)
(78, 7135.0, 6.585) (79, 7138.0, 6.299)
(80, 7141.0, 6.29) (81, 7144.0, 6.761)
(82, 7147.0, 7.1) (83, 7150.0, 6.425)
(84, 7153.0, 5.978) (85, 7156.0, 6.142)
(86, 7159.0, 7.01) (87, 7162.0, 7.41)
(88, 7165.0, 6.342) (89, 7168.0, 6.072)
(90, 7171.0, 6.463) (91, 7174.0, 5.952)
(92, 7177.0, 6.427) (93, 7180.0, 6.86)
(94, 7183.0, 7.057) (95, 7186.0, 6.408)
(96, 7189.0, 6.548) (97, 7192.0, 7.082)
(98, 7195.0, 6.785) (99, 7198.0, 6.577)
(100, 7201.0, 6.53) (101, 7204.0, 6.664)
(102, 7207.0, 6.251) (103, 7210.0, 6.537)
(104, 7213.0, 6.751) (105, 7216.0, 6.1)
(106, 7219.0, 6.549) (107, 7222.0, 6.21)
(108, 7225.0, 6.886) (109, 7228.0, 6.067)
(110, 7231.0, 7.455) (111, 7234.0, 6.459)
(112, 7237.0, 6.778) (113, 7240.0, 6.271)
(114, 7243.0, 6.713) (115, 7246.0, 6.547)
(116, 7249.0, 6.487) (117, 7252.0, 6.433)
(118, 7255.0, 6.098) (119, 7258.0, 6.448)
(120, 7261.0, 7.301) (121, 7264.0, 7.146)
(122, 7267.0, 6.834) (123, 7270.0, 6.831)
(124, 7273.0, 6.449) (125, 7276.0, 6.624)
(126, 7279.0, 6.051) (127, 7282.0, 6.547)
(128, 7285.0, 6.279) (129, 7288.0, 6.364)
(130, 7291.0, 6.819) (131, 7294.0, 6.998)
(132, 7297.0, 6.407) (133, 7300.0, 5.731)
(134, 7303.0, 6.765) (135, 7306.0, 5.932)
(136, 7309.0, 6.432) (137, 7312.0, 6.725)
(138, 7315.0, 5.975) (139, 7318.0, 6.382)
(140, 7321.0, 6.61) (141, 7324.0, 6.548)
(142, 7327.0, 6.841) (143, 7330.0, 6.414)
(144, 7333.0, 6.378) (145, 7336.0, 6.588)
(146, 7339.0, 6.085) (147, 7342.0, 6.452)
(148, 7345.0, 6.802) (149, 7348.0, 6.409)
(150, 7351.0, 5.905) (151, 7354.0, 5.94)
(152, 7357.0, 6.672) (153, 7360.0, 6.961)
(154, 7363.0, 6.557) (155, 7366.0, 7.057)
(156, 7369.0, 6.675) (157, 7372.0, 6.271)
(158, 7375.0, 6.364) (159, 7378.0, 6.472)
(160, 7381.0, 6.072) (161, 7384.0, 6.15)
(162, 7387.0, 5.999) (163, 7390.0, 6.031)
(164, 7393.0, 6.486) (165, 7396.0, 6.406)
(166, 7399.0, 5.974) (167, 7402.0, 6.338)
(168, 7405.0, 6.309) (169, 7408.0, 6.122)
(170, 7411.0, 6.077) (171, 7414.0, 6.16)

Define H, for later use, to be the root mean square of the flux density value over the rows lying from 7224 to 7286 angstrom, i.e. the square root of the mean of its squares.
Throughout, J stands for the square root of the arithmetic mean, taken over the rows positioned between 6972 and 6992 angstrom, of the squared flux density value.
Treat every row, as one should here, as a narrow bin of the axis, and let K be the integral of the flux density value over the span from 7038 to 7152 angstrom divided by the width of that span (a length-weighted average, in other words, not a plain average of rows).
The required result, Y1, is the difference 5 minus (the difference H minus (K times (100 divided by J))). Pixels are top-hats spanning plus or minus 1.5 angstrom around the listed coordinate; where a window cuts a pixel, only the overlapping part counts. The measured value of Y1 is 92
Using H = 6.6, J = 7.08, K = 6.64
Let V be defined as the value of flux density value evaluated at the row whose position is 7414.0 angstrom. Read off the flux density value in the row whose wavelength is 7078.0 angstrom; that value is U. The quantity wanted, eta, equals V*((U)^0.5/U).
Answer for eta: 2.3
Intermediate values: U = 7.034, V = 6.16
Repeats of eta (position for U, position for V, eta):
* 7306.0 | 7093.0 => 2.8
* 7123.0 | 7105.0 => 2.7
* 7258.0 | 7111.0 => 2.3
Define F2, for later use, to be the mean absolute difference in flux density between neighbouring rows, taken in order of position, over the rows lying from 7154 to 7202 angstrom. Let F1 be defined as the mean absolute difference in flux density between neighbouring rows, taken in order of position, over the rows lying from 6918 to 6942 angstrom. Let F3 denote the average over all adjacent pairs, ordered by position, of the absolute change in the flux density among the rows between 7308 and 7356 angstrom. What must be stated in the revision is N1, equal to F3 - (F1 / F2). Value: -0.68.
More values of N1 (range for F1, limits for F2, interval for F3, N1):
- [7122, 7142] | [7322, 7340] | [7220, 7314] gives -1.19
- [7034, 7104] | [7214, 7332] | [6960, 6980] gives -0.49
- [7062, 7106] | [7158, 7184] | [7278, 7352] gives -0.47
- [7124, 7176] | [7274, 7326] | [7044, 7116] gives -0.73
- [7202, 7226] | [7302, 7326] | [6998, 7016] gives -0.43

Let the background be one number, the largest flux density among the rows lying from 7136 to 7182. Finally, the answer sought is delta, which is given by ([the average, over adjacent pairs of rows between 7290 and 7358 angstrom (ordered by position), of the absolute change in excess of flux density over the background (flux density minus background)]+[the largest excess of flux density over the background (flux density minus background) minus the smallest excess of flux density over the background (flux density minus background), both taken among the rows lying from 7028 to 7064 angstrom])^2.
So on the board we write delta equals 3.30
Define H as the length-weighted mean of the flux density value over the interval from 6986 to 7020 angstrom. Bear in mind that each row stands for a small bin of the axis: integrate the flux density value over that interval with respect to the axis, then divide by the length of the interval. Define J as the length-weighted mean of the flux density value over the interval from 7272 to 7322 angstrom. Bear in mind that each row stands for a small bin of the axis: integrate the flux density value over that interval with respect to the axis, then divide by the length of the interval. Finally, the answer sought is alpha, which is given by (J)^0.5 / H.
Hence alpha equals 0.362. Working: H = 6.99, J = 6.4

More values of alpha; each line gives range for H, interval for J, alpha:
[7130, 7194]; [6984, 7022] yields 0.406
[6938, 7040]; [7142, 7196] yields 0.371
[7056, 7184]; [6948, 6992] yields 0.401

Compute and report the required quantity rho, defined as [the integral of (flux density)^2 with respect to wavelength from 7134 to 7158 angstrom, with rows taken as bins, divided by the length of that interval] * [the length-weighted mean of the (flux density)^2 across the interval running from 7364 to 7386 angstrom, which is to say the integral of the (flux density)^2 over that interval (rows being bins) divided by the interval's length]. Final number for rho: 1733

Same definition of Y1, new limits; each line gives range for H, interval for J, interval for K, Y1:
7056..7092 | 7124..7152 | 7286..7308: 98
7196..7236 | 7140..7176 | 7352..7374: 99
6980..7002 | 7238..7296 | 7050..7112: 100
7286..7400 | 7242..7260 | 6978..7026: 107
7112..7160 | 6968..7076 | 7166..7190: 92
